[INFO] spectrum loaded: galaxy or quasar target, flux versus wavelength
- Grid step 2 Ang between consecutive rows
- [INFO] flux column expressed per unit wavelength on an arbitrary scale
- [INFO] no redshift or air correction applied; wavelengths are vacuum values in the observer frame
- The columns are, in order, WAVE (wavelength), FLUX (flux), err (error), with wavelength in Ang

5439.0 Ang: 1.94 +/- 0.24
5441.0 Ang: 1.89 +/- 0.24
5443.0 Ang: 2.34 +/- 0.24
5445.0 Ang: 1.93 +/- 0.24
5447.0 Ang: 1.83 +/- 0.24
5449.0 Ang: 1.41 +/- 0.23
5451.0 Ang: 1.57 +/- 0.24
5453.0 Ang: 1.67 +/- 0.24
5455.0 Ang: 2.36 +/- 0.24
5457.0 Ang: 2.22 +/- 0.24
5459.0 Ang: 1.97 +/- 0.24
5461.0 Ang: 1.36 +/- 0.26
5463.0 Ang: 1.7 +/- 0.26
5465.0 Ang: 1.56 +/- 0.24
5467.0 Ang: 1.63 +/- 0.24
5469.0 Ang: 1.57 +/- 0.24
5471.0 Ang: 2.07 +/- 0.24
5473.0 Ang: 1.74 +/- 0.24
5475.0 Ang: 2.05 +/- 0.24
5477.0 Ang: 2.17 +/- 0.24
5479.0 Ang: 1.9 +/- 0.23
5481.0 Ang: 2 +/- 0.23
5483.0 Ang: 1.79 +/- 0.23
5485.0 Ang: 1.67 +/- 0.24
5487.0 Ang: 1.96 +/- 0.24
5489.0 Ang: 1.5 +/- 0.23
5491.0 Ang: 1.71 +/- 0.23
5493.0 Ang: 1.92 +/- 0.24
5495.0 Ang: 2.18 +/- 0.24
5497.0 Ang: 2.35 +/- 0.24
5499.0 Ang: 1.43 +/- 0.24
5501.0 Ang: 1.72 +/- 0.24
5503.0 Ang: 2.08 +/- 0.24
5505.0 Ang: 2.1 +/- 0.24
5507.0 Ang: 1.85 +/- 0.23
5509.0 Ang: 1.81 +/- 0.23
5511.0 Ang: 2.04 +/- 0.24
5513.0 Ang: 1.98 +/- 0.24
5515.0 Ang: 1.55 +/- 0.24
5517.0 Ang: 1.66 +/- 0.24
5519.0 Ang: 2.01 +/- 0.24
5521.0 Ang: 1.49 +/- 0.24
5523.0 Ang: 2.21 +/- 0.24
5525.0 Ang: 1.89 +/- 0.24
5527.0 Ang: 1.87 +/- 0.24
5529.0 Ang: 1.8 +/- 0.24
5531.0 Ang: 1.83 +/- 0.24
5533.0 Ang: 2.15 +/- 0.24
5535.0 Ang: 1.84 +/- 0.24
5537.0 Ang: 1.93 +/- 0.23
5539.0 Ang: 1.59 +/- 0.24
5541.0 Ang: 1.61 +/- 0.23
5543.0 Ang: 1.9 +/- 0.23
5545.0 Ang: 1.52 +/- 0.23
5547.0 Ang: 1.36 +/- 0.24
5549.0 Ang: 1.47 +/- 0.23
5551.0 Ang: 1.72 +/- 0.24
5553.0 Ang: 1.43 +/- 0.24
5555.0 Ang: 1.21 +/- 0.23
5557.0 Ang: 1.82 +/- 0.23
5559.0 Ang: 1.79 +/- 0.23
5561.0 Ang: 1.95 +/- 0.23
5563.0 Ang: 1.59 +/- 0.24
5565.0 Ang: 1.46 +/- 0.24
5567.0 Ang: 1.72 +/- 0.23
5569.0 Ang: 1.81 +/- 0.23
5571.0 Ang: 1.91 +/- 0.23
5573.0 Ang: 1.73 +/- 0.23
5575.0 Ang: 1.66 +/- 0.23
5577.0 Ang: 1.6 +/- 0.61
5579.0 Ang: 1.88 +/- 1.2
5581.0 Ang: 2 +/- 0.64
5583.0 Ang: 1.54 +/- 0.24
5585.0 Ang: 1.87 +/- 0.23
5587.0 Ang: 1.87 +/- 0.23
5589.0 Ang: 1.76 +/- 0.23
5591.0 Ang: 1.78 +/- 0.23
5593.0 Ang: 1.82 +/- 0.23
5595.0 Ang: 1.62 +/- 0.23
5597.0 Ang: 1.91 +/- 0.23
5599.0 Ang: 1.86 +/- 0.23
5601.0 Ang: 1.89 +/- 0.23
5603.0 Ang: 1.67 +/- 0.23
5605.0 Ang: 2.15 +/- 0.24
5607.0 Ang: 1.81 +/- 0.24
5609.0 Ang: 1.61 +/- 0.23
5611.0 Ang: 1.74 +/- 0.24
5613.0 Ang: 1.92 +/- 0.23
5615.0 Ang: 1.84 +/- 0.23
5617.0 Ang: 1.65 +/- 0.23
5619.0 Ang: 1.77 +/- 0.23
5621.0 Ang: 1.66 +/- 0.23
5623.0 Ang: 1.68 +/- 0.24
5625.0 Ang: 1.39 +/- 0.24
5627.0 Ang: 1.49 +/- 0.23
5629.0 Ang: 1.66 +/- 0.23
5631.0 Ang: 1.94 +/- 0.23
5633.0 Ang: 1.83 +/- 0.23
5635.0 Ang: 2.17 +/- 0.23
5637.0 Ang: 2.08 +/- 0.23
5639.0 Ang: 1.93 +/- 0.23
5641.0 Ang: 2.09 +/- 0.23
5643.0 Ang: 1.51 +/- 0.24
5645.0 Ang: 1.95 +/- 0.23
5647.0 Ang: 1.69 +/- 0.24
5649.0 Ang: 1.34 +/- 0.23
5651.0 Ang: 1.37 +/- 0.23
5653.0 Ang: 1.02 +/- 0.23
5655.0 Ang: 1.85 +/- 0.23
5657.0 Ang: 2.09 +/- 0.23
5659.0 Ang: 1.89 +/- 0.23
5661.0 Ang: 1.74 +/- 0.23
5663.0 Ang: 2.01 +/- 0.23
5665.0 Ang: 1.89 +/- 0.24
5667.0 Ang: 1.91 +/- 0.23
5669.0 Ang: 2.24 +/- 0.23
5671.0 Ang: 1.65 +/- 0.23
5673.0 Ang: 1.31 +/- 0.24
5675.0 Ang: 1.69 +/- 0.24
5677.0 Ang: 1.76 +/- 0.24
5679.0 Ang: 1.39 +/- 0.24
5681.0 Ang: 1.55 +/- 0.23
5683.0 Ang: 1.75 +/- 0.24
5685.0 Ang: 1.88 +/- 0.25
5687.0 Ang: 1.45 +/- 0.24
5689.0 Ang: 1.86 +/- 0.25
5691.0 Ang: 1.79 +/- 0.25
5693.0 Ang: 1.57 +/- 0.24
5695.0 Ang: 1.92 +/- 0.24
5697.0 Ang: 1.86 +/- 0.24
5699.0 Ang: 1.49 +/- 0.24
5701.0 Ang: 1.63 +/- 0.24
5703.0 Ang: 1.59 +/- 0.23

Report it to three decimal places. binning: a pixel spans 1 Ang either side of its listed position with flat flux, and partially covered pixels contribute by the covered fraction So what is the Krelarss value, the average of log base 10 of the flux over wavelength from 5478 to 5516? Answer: 0.269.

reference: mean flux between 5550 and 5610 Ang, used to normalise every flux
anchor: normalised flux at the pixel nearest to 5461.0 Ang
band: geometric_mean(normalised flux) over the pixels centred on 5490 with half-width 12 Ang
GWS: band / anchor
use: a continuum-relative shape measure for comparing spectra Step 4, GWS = 1.34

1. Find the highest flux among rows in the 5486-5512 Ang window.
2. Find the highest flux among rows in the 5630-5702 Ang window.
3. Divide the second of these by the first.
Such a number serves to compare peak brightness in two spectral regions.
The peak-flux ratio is 0.953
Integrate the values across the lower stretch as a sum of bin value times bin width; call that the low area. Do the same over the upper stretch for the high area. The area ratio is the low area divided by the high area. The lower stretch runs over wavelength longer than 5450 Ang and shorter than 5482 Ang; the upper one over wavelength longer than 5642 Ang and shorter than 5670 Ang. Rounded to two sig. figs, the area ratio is 1.2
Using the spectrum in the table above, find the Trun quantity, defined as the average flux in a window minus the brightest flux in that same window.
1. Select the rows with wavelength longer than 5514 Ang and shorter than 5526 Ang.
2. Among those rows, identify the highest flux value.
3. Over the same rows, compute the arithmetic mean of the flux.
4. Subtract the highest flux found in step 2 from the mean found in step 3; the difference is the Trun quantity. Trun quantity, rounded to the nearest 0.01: -0.41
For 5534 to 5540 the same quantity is -0.14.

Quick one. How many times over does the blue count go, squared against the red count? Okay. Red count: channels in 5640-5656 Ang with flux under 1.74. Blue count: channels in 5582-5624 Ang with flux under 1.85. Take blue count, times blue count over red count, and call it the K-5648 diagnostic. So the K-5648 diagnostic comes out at 39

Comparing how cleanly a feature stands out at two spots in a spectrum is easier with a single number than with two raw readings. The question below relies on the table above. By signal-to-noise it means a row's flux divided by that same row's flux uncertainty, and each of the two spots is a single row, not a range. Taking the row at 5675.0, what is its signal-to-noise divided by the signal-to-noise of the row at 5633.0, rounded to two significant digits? 0.89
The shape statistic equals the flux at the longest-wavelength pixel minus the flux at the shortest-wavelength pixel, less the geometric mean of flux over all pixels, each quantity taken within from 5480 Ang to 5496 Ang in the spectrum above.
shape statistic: -1.65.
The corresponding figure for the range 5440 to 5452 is -2.12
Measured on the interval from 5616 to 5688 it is -1.91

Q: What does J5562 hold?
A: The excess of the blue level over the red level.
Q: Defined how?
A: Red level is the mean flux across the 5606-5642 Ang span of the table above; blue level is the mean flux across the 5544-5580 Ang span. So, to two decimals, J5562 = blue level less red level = -0.15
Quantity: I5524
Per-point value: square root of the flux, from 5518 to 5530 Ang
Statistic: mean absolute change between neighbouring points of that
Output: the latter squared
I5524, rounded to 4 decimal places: 0.0148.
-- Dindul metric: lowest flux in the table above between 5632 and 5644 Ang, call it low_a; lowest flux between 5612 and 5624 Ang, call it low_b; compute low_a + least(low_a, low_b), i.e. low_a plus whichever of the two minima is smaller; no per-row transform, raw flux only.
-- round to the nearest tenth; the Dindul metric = 3.0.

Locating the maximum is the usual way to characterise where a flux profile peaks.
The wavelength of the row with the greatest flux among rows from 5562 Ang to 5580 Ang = 5571.0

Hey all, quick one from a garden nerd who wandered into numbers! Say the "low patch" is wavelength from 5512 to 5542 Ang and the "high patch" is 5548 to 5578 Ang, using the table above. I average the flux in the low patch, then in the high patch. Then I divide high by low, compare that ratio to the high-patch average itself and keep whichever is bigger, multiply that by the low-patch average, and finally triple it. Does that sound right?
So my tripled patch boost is 9.1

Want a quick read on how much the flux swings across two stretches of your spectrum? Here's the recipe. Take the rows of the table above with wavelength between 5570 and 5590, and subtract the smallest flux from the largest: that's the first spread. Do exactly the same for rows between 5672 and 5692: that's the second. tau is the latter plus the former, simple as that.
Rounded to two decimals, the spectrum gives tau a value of 1.03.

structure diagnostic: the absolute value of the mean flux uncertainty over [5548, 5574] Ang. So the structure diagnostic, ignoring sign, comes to 0.233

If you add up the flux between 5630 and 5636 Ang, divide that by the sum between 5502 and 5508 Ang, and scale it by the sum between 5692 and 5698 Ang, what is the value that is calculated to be 5.3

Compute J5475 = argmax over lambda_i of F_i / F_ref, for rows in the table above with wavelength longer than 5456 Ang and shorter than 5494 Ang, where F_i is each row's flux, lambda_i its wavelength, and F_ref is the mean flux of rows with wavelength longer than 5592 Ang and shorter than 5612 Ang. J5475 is 5457.0 Ang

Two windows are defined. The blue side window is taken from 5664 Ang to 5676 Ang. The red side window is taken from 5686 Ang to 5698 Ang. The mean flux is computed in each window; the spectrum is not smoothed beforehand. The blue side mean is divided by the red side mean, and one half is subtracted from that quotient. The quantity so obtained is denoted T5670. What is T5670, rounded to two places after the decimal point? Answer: 0.52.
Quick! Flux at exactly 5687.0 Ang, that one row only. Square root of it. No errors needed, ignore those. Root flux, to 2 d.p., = 1.20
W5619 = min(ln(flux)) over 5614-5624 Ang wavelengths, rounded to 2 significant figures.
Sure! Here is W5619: 0.50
